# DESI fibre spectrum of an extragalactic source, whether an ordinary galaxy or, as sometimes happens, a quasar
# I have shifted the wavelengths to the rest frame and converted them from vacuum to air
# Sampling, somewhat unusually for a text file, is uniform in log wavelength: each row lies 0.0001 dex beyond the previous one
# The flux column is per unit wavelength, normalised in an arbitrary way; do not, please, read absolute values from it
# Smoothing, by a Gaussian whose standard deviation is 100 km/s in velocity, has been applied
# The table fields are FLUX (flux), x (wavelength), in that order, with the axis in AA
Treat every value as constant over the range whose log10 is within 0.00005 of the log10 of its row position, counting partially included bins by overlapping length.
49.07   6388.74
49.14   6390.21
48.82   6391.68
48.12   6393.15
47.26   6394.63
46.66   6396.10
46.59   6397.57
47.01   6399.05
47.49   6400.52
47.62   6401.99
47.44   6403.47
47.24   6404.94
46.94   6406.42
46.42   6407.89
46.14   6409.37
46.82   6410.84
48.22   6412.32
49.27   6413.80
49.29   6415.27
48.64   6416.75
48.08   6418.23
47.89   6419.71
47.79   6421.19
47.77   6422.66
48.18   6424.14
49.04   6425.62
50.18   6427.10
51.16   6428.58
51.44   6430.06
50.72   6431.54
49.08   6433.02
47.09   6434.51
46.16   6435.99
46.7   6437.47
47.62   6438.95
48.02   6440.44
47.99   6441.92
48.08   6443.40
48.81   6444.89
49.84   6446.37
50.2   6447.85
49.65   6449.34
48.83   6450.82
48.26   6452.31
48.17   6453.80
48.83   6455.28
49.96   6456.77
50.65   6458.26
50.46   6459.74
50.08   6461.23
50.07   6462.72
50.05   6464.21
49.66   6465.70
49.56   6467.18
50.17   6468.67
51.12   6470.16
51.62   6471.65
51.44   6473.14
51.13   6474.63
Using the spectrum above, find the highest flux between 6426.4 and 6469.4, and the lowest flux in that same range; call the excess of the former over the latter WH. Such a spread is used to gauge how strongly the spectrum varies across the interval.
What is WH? 5.3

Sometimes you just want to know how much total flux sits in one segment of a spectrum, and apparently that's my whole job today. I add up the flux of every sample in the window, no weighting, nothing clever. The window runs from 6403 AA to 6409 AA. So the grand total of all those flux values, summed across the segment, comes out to 188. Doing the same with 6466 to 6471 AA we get 151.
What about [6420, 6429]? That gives 294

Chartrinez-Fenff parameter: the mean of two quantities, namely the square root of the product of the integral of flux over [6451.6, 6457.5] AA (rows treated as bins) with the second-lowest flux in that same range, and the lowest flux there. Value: 83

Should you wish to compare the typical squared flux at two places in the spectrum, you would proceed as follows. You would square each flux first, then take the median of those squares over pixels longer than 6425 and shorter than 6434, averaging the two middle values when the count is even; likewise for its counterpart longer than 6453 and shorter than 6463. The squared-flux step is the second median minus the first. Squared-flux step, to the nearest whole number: -38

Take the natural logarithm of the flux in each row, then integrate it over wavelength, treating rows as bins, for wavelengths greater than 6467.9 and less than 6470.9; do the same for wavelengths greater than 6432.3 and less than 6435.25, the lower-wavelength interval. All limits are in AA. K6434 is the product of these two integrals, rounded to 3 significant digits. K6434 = 134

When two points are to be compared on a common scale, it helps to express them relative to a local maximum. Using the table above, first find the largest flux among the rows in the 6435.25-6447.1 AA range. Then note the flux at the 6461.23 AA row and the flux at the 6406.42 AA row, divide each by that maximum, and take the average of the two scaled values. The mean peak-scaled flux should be 0.973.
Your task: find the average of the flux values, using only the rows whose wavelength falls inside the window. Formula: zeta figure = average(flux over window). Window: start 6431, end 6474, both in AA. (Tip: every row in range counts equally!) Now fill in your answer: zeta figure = 49.27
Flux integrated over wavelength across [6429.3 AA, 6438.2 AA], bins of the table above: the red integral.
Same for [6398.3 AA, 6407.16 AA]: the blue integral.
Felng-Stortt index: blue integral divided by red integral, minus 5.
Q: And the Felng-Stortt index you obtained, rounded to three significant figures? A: -4.03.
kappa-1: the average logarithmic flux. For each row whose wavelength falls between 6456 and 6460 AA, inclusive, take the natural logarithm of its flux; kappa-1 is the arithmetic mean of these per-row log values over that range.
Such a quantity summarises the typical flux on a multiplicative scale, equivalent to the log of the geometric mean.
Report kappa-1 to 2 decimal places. 3.92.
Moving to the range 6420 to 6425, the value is 3.87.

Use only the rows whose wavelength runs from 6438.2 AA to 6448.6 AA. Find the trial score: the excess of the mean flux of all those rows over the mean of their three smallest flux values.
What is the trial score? 0.77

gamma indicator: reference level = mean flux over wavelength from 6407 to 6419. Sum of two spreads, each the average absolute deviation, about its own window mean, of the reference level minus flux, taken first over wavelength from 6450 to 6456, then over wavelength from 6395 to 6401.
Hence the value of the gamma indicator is 0.62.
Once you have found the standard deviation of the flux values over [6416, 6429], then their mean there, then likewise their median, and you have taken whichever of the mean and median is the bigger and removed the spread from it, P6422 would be 47.6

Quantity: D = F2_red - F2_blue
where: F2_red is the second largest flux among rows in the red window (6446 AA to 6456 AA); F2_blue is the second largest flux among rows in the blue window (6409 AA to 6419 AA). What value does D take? 0.6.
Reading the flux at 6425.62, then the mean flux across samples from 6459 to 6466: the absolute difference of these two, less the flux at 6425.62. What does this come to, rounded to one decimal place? -48.0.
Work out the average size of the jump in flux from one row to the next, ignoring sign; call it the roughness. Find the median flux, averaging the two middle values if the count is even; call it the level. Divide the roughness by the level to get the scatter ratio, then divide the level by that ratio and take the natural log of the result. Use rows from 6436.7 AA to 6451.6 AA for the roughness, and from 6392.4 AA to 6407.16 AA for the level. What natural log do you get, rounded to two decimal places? 8.31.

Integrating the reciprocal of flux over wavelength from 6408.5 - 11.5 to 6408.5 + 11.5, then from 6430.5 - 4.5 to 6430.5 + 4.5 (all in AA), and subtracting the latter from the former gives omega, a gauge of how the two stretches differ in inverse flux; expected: 0.3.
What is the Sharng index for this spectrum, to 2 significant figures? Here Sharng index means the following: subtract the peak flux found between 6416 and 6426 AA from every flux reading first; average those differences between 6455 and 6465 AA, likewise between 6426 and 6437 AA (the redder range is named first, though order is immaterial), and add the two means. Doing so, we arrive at 1.3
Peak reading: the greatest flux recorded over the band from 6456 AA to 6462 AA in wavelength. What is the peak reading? 50.65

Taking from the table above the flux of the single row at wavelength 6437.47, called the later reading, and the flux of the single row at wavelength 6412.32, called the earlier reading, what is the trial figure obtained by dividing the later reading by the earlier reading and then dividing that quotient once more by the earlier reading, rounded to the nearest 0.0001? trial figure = 0.0201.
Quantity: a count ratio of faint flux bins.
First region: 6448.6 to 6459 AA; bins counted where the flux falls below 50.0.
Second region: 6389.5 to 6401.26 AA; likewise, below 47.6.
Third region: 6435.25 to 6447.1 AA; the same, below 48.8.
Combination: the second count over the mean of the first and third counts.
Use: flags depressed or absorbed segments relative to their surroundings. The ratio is 0.8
